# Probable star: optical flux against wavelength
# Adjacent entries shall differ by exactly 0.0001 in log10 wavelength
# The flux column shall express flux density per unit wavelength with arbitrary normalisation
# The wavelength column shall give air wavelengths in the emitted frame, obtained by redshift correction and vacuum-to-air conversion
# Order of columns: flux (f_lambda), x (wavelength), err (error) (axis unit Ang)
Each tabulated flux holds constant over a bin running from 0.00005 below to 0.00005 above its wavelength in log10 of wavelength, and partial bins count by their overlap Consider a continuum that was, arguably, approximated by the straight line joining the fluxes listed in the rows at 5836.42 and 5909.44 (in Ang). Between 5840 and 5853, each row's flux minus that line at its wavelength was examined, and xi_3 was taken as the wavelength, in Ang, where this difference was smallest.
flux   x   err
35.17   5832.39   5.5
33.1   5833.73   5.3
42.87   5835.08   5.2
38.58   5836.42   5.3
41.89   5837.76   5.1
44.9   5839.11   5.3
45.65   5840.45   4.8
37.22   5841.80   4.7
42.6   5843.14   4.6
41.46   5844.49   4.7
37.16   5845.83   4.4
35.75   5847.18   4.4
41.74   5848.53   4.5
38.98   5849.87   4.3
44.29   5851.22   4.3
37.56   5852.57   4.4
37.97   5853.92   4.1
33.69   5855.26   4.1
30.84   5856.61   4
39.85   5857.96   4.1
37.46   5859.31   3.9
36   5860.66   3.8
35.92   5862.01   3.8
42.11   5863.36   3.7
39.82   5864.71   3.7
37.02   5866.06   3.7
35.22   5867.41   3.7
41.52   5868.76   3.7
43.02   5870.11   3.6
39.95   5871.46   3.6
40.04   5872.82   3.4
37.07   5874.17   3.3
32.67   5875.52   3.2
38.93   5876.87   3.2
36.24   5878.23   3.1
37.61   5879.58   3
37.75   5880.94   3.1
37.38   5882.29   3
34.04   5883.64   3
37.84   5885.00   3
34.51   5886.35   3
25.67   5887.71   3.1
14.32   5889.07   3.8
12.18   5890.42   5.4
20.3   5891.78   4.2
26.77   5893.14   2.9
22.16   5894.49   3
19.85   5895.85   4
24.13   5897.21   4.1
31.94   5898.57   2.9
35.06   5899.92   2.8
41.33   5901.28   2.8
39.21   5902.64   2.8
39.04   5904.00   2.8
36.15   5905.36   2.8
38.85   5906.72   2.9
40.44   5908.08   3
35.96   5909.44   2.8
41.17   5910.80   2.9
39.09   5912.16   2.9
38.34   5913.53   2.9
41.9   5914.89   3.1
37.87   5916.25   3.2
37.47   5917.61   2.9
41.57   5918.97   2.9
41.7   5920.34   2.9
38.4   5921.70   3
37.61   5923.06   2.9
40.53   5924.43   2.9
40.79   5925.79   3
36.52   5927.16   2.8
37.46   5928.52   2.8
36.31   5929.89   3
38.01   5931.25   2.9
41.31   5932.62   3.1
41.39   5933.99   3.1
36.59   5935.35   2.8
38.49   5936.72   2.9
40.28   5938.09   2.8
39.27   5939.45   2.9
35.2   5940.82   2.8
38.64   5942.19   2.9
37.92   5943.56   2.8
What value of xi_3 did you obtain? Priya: 5847.18 Ang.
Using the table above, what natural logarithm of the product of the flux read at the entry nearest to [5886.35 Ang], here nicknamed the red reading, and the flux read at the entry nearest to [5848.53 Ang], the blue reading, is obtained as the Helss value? 7.27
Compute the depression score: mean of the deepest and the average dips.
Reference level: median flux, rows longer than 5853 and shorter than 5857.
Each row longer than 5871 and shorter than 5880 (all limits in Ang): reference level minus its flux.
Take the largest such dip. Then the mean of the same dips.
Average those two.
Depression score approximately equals -1.4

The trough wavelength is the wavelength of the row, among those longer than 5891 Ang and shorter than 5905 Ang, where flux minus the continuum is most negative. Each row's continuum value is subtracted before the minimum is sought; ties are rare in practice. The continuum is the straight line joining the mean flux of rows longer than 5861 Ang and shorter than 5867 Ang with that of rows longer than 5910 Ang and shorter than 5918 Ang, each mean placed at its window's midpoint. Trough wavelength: 5895.85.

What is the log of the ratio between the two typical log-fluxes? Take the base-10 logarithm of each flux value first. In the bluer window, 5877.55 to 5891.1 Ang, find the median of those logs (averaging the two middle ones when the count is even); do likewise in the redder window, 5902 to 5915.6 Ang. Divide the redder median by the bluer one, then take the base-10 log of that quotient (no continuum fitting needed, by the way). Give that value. 0.012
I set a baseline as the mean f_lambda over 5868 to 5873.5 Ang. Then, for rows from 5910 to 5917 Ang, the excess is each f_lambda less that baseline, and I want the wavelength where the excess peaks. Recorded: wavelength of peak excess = 5914.89 Ang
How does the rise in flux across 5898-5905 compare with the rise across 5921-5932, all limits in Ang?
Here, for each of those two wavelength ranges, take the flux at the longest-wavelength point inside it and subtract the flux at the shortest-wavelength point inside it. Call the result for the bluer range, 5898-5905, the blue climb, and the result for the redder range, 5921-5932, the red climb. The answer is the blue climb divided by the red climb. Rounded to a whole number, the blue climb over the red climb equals -18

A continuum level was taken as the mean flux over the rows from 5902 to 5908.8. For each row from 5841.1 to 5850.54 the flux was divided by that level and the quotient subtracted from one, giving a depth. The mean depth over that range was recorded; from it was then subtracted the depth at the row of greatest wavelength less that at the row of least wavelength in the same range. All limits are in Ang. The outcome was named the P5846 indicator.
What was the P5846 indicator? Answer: 0.03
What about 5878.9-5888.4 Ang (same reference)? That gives -0.21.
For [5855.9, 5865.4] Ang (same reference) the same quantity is 0.27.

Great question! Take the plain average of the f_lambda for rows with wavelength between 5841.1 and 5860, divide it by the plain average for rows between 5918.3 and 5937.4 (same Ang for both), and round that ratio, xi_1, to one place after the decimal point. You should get 1.0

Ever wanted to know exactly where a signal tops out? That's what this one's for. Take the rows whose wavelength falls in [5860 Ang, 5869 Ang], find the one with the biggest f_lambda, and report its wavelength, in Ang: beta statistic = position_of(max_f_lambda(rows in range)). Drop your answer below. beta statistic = 5863.36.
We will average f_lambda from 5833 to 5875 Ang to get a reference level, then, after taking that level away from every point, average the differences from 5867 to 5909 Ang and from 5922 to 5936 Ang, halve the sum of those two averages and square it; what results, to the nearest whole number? 10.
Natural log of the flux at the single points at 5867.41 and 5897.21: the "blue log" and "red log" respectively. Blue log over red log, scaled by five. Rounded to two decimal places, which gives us 5.59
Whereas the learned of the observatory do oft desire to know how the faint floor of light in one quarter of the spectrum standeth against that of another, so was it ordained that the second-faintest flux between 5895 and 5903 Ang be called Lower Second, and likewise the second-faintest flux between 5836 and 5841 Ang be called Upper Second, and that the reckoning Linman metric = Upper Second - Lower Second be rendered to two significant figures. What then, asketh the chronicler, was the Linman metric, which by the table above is 18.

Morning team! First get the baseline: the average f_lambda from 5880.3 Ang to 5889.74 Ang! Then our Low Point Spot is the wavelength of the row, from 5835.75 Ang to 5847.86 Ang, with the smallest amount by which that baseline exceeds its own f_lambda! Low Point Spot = 5840.45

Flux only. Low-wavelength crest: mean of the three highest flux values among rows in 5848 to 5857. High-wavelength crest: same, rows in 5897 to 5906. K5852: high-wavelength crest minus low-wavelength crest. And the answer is -1.8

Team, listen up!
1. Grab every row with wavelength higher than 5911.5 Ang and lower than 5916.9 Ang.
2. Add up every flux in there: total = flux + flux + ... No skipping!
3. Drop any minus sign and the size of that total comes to 157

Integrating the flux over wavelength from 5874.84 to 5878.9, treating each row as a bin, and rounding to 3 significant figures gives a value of 146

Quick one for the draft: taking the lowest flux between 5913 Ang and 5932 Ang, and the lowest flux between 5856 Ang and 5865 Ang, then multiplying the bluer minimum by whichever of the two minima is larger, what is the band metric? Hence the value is 1120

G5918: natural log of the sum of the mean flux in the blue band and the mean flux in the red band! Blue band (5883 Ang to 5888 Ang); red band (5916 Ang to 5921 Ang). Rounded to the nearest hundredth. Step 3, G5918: 4.29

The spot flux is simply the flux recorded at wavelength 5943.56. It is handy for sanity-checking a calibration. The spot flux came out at 37.92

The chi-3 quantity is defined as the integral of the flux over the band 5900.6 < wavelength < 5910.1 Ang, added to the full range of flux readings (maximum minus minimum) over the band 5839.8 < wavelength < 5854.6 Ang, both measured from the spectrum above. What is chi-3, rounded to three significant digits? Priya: 378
